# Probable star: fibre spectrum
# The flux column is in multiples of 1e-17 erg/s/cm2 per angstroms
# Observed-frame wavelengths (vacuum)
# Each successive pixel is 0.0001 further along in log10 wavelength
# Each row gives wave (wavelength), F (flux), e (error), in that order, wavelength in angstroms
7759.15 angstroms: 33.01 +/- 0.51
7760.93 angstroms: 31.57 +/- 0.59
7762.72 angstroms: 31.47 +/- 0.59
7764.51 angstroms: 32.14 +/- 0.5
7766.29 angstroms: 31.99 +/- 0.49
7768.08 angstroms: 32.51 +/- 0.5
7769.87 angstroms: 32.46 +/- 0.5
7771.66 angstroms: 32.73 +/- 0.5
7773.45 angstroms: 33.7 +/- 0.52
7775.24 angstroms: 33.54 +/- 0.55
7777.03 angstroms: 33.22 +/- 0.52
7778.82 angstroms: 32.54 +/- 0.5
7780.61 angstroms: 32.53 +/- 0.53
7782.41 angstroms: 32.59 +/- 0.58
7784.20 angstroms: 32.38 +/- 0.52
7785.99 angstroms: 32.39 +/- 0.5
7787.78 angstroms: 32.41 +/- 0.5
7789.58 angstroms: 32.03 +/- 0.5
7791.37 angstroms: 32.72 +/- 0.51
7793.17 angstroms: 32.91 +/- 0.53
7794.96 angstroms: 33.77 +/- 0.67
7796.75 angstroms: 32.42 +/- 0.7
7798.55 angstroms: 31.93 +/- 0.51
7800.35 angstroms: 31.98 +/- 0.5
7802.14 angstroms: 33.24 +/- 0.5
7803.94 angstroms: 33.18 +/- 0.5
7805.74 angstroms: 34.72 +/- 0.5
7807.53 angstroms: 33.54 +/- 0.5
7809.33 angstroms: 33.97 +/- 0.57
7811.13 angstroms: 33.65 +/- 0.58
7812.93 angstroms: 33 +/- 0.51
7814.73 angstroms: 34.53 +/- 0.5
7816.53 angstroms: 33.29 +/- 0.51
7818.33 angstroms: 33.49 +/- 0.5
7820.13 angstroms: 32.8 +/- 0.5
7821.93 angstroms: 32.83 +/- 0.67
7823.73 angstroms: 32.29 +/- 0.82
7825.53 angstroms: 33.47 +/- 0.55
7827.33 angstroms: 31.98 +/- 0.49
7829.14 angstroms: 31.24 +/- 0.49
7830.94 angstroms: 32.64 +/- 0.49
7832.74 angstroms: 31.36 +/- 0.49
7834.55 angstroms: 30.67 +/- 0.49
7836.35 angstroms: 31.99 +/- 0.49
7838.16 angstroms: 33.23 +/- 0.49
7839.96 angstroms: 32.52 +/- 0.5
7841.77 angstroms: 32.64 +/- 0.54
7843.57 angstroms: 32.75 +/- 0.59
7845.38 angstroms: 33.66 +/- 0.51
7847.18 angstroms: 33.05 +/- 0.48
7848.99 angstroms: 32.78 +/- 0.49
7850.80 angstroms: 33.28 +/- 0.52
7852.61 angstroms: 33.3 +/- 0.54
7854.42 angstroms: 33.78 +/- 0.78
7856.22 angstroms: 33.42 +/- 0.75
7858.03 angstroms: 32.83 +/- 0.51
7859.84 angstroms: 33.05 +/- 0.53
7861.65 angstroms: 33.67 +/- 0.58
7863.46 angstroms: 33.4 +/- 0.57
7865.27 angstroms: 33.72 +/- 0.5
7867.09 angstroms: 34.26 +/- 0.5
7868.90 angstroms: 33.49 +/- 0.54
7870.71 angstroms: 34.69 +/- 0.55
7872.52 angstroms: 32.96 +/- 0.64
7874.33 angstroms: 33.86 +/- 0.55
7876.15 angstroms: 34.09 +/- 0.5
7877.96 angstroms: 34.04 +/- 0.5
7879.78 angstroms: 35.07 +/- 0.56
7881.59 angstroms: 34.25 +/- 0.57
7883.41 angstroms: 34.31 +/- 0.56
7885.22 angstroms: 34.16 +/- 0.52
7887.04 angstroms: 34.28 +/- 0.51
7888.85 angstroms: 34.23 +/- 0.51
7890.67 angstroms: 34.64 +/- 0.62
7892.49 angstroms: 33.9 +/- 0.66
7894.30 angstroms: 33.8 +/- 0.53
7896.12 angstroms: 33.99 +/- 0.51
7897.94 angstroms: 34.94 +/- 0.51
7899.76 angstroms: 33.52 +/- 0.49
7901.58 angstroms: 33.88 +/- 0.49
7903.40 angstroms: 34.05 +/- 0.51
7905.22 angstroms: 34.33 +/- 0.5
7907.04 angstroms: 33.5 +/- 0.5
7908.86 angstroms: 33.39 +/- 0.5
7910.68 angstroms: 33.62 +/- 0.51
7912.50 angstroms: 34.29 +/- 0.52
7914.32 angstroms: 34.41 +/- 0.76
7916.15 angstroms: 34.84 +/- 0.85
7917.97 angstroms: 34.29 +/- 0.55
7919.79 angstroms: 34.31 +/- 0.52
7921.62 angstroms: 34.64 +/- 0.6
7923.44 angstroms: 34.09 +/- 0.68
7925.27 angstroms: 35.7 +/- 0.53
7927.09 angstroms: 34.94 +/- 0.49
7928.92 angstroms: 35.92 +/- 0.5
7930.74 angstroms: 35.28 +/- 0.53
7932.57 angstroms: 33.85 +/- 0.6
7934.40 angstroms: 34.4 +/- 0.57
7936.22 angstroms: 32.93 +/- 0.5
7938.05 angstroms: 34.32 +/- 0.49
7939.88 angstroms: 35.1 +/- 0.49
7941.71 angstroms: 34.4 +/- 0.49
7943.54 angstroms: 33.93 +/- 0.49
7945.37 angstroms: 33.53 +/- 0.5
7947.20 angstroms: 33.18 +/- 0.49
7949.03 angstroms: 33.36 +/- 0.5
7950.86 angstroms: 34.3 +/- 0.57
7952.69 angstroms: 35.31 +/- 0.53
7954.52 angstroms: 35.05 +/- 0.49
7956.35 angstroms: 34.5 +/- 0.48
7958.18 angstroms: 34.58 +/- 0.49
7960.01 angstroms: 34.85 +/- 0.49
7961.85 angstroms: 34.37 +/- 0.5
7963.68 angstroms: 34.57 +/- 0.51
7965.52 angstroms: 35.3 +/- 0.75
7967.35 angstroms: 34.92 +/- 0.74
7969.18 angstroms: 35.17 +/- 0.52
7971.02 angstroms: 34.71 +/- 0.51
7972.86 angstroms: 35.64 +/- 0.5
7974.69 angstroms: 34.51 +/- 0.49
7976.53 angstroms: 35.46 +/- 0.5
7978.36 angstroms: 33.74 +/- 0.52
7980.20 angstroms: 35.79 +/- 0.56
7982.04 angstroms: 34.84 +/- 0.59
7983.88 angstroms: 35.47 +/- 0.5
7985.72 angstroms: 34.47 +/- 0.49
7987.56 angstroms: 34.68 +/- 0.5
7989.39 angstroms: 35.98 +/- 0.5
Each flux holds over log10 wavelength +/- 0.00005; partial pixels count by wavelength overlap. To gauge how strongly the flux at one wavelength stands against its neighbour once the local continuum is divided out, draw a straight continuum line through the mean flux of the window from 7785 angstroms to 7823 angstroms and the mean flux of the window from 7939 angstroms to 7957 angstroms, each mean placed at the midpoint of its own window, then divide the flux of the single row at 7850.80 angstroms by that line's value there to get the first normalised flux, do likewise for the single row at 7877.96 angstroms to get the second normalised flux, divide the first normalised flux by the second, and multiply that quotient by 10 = 9.84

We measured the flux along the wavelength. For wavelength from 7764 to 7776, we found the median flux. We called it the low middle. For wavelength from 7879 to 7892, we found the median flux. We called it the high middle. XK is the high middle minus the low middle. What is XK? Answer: 1.8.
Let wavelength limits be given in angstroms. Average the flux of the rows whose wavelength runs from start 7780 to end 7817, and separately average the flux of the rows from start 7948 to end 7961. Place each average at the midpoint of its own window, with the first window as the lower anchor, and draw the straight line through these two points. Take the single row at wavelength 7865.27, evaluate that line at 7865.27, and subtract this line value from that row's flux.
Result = 0.05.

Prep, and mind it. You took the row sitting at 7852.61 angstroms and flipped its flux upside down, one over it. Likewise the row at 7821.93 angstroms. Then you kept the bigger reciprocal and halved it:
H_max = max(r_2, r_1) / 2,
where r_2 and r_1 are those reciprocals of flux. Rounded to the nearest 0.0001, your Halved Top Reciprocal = 0.0152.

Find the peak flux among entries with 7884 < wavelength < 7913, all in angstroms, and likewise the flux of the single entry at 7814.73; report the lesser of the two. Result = 34.5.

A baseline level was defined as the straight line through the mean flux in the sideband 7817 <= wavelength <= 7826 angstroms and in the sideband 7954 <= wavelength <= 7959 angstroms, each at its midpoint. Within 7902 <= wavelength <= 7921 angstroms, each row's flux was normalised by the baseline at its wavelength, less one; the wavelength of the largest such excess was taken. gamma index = 7916.15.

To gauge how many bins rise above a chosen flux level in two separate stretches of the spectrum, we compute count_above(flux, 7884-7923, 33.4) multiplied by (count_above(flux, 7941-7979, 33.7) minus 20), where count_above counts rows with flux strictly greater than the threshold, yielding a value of -40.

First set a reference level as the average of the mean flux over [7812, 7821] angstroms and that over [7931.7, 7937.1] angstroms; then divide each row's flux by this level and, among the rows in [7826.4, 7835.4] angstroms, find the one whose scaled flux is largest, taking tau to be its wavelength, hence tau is 7830.94 angstroms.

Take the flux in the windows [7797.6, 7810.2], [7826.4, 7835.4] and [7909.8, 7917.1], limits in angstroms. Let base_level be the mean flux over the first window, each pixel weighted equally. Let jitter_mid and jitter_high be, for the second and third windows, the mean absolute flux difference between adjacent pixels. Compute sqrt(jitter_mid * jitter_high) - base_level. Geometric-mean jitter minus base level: -32.6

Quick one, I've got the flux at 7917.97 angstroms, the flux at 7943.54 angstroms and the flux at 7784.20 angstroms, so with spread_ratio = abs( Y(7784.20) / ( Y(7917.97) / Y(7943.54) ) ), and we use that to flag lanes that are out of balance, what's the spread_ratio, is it 32.0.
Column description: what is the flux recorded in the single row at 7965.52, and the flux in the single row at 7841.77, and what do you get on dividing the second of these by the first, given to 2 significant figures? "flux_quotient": 0.92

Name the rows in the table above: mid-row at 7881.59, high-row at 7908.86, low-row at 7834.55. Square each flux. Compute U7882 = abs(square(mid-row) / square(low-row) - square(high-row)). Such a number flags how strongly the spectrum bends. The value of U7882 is 1114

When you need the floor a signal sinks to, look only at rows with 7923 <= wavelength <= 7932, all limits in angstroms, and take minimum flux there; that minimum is 34.09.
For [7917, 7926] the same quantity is 34.09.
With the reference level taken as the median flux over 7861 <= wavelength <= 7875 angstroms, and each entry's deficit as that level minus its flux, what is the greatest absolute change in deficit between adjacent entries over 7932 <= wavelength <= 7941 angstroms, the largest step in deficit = 1.5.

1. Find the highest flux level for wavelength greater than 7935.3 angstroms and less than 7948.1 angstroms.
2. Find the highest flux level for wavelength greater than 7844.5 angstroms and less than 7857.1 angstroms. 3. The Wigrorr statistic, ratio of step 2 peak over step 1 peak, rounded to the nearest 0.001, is 0.962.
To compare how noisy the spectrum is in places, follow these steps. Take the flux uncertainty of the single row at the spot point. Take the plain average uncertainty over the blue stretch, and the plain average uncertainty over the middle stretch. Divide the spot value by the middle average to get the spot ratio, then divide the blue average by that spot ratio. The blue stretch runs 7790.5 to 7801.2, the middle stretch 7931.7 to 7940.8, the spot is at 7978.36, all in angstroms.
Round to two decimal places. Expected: 0.58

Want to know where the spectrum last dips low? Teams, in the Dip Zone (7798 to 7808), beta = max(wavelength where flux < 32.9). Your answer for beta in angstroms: 7800.35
